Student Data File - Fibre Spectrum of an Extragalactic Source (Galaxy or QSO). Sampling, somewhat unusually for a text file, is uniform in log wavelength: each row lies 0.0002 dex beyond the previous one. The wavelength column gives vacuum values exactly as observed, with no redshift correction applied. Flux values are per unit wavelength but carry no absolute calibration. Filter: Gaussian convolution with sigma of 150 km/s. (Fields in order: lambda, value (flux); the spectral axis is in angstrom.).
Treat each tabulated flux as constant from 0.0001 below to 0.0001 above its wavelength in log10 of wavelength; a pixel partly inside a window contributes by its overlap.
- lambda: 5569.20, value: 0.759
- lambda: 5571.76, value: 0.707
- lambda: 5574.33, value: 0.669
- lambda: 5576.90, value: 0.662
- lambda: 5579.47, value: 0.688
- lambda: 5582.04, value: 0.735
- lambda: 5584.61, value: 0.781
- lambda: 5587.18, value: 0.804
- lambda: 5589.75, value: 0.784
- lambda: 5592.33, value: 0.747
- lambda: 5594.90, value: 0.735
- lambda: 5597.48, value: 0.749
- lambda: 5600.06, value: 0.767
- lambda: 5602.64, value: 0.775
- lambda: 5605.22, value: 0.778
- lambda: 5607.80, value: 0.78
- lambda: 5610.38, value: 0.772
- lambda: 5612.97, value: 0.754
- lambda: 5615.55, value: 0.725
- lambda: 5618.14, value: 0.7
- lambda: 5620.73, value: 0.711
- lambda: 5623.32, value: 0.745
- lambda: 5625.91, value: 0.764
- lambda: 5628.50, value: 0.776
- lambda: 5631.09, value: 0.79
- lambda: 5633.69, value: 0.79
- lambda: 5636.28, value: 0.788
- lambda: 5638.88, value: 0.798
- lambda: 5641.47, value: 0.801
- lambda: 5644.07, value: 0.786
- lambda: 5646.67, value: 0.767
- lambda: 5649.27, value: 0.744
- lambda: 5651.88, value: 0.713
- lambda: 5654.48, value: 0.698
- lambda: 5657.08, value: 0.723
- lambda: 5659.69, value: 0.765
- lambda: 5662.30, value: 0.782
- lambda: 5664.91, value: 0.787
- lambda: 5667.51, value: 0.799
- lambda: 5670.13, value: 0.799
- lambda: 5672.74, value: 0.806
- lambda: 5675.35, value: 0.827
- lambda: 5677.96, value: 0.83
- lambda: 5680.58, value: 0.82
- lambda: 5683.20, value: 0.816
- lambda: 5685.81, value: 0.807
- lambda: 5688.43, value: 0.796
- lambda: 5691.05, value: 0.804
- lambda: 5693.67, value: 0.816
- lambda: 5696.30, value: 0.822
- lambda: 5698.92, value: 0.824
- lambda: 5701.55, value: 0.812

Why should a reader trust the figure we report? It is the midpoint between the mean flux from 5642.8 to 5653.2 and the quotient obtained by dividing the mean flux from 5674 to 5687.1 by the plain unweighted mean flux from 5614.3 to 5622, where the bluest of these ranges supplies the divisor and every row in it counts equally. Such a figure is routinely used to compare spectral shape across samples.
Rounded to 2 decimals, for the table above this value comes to 0.95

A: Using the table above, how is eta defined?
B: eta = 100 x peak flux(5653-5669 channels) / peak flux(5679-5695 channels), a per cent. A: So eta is 97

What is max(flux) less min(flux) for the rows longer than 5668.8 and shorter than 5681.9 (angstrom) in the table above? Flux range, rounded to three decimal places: 0.031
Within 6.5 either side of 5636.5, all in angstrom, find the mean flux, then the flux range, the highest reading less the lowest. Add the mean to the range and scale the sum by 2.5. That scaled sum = 2.02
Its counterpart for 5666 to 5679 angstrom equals 2.11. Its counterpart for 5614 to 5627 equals 1.98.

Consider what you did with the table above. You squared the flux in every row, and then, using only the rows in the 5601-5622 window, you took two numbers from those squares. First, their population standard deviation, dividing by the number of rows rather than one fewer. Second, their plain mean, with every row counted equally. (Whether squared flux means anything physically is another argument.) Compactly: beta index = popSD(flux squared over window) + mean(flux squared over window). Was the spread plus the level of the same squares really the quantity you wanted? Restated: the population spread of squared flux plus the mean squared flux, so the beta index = 0.608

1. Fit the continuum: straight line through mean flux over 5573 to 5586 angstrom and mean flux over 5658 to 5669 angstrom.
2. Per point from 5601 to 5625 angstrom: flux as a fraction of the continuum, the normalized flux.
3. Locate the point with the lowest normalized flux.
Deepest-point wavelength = 5618.14 angstrom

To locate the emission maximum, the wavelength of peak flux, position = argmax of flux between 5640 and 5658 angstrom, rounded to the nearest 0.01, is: 5641.47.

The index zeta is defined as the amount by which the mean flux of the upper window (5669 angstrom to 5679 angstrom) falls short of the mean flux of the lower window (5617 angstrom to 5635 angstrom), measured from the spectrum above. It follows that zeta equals -0.062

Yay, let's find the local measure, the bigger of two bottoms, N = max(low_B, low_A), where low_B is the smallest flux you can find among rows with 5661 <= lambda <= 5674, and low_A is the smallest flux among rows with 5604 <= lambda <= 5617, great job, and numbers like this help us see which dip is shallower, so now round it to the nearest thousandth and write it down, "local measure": 0.782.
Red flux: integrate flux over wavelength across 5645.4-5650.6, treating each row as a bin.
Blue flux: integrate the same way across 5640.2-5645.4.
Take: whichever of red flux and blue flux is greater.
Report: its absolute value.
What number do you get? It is 4.12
